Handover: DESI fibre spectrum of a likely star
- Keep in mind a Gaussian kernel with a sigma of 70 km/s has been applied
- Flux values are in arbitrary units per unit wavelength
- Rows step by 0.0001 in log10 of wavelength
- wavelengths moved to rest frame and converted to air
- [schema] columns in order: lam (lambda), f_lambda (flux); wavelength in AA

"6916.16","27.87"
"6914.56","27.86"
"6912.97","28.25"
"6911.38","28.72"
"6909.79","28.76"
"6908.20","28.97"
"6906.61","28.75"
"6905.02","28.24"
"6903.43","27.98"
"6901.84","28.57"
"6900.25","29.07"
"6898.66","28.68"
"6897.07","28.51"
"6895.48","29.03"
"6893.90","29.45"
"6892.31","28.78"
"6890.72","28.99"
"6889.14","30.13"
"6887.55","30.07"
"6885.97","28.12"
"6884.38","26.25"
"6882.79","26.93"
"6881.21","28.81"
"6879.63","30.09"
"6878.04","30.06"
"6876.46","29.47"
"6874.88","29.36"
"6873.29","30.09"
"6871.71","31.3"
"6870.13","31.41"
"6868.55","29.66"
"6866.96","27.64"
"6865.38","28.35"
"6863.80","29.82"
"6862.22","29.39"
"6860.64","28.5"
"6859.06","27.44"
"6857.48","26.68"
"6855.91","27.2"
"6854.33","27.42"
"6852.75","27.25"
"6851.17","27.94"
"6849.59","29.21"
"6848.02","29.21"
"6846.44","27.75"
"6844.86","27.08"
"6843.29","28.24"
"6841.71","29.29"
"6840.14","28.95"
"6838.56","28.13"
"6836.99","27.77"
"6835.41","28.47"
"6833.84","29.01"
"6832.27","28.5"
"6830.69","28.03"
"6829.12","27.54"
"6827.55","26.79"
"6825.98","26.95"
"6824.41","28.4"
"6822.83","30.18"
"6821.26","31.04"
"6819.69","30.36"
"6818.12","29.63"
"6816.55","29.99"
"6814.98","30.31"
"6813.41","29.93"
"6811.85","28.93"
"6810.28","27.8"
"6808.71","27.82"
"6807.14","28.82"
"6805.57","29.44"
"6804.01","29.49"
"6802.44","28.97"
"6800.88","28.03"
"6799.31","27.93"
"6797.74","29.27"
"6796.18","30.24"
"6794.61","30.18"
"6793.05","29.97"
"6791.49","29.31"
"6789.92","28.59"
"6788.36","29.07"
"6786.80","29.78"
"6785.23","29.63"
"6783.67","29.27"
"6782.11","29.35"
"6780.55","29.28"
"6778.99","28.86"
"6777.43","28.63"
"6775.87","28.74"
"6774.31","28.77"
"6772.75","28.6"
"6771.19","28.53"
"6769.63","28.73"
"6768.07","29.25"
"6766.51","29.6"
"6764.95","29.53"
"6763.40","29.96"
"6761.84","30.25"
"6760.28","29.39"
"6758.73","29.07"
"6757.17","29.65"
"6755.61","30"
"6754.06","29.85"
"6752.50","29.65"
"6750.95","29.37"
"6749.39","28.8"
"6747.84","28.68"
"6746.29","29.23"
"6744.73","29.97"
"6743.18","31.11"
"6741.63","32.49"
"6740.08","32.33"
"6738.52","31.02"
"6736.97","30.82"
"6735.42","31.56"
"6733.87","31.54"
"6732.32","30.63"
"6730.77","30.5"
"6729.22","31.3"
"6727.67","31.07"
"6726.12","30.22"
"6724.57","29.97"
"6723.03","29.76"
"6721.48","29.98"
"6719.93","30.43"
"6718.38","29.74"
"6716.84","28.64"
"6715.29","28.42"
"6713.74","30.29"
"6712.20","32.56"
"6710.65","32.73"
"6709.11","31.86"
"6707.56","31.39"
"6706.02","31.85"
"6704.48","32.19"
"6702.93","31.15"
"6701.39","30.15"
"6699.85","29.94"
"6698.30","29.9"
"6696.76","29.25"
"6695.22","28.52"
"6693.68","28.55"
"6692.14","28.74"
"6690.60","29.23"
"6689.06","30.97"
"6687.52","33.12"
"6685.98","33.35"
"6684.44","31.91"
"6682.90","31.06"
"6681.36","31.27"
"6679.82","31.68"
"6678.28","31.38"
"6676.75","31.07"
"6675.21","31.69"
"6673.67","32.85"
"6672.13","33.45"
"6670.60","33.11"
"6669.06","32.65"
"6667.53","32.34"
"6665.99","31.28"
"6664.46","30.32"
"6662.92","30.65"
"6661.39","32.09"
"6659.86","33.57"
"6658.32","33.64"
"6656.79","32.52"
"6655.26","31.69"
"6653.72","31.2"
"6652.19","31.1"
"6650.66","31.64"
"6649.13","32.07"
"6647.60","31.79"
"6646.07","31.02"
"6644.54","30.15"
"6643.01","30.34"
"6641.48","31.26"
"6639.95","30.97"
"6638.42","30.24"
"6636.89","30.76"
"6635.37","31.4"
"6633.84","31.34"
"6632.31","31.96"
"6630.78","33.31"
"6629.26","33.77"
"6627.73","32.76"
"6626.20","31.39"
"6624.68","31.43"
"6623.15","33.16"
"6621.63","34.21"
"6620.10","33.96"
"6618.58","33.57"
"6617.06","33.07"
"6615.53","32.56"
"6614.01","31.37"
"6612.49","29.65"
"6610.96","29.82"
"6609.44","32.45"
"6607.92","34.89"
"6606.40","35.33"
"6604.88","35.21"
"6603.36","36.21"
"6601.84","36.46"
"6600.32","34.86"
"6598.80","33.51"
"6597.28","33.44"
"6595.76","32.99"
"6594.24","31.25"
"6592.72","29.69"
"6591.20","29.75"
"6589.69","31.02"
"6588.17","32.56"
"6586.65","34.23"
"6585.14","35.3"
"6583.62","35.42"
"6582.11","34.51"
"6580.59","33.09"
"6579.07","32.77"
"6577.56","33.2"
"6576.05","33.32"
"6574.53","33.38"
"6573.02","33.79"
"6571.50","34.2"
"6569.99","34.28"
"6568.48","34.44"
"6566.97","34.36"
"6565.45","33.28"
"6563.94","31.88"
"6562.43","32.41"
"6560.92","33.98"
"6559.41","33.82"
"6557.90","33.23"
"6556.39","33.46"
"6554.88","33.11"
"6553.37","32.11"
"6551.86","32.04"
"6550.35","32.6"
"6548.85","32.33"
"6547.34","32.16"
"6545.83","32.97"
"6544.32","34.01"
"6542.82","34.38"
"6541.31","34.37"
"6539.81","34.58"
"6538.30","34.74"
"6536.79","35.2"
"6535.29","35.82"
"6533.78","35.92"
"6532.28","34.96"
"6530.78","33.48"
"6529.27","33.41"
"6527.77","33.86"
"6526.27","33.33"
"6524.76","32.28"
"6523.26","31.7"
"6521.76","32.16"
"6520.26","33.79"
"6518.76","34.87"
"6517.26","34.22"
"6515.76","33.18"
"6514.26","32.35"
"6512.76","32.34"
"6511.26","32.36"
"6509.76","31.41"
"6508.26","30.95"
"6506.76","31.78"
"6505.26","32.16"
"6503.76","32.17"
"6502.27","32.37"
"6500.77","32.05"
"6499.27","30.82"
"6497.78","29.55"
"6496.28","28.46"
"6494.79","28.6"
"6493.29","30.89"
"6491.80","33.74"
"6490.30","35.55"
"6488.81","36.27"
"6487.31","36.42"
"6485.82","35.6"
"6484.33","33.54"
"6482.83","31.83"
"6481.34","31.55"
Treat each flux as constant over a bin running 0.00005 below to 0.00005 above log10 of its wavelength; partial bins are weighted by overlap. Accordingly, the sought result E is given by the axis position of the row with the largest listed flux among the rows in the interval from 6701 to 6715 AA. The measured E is 6710.65 AA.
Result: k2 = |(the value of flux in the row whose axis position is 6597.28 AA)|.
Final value 33.44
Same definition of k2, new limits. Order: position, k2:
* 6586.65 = 34.23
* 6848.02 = 29.21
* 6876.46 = 29.47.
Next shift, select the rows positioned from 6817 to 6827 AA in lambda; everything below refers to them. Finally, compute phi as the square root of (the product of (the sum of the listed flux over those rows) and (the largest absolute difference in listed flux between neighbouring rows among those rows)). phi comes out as 17.7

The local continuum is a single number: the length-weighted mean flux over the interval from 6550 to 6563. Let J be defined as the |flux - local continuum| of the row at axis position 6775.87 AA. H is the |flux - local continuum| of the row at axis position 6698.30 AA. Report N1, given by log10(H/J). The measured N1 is -0.14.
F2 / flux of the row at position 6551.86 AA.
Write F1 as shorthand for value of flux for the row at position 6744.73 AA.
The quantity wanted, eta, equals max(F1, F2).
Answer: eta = 32.0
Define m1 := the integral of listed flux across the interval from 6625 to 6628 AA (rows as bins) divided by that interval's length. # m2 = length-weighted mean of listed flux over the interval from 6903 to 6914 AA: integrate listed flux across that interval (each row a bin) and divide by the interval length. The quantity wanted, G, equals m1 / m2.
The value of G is 1.12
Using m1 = 31.9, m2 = 28.5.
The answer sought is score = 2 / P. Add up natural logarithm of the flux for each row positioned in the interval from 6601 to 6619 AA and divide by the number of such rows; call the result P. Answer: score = 0.570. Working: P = 3.51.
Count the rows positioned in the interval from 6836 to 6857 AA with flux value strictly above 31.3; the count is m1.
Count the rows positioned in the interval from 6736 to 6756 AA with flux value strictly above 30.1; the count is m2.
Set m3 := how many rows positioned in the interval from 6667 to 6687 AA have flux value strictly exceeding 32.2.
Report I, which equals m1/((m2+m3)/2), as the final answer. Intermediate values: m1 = 0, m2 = 5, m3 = 6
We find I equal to 0.0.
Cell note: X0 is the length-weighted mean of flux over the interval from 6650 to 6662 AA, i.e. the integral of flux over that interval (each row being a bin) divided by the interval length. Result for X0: 32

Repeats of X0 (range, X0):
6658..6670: 32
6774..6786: 29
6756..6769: 30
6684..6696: 31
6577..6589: 34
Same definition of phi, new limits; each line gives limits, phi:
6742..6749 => 11.6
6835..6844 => 13.4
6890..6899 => 10.8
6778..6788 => 8.6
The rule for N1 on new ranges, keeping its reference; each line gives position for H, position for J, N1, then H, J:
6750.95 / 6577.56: 1.23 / 3.62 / 0.2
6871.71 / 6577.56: 0.90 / 1.69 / 0.2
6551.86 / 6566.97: -0.16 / 0.95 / 1.4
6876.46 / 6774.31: -0.08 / 3.52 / 4.2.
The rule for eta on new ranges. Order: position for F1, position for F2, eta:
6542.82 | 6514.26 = 34.4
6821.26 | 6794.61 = 31.0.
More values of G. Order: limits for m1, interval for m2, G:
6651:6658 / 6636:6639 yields 1.04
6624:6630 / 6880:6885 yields 1.17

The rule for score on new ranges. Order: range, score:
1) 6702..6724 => 0.584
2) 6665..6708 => 0.581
